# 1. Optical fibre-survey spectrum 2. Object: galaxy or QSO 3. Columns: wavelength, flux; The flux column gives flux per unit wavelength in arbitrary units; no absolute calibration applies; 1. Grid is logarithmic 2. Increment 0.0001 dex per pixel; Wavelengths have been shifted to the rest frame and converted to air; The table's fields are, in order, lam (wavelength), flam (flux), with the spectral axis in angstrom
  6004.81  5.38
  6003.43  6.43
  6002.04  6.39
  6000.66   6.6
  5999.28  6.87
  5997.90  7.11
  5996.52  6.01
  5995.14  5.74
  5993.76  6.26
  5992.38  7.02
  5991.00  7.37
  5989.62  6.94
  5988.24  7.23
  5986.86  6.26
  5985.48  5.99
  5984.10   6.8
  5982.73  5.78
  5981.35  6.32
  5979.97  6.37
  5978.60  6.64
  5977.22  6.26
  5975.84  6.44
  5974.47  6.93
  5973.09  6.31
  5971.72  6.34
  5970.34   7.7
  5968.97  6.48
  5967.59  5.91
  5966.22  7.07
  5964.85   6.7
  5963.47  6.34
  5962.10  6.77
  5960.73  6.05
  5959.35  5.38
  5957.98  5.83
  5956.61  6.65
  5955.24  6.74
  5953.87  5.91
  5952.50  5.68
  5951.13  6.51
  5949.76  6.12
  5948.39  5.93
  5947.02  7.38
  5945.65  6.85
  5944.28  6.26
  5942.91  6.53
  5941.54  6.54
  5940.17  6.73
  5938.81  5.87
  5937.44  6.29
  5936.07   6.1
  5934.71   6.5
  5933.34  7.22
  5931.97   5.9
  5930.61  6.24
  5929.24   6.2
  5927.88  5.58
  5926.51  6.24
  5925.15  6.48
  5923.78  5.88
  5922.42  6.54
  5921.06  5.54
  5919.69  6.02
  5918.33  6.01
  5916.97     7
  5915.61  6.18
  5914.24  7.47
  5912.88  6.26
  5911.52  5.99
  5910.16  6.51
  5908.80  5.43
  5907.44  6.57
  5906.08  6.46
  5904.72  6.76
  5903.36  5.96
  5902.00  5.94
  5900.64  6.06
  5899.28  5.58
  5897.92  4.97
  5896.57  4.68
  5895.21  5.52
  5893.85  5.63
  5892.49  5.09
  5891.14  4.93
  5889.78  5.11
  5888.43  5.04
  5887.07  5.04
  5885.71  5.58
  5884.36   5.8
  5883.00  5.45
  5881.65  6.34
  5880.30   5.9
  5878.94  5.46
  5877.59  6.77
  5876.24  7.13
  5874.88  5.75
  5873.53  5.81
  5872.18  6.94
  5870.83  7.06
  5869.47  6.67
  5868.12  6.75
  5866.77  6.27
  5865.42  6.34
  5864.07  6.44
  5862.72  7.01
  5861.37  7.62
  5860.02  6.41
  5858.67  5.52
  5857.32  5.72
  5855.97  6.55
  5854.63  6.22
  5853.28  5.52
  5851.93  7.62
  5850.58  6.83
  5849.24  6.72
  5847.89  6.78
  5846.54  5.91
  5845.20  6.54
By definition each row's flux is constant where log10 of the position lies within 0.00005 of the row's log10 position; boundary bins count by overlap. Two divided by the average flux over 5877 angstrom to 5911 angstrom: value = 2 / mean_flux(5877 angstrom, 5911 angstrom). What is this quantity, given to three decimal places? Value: 0.351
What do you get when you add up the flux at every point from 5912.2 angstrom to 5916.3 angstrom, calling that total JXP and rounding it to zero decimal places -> 20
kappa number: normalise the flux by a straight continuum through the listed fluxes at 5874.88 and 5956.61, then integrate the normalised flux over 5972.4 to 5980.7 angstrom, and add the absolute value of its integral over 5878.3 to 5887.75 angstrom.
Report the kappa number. 17.0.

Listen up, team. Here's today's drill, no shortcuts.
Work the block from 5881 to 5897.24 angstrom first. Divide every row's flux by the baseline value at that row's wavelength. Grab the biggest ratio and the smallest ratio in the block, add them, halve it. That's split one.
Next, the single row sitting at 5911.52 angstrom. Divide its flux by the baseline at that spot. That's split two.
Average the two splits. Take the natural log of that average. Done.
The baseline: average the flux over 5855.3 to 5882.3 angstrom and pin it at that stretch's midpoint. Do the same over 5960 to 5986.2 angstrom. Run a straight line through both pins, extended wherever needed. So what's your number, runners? -0.11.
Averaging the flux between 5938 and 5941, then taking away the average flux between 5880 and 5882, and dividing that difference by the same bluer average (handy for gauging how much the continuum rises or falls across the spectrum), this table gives 0.029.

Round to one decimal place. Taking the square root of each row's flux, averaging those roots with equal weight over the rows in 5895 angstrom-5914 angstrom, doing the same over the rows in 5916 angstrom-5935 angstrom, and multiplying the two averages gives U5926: 6.1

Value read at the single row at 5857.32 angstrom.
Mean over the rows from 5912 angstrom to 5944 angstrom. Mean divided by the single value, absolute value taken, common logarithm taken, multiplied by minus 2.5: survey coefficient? -0.11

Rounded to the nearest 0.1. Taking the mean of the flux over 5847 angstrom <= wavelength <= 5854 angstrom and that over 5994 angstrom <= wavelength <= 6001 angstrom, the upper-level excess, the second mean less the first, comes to -0.2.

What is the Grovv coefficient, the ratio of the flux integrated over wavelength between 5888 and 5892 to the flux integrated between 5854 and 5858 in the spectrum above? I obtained 0.82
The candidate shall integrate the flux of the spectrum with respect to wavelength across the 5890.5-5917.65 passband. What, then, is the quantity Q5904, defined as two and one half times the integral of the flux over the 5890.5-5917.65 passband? 404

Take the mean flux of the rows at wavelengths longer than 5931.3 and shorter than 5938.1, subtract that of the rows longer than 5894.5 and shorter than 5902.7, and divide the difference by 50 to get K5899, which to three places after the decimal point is 0.019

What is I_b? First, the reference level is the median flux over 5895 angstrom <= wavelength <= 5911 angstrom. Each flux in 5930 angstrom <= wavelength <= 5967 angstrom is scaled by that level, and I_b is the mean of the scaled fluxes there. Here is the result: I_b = 1.07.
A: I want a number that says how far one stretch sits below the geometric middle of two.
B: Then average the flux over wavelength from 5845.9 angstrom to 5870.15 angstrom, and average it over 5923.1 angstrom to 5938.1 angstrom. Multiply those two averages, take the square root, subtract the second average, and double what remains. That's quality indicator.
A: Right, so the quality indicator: 0.25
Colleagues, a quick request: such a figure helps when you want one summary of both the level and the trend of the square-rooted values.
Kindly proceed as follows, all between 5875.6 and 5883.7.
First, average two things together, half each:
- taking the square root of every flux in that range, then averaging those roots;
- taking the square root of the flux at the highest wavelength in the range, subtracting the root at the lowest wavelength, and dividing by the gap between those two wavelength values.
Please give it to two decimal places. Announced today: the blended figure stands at 1.22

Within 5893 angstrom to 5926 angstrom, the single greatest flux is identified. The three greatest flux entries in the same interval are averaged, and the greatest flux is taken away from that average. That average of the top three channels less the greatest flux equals -0.39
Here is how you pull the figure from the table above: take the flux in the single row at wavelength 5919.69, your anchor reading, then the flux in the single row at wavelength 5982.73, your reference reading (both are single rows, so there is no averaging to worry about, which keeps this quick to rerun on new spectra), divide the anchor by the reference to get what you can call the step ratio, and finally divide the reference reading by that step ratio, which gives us 5.5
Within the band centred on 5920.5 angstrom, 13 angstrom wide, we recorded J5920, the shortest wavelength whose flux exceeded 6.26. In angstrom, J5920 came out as 5914.24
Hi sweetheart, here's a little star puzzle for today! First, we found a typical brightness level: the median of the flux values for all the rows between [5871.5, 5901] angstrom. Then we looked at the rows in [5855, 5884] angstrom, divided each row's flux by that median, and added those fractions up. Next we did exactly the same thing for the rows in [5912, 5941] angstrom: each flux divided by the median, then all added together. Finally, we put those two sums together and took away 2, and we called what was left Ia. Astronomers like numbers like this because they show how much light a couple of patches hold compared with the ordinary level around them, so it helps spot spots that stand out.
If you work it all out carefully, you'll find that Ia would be 45.7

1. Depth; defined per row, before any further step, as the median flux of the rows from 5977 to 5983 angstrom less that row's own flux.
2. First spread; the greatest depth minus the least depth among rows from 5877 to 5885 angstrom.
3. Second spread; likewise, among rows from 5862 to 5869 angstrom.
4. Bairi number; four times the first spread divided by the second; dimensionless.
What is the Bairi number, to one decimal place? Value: 7.1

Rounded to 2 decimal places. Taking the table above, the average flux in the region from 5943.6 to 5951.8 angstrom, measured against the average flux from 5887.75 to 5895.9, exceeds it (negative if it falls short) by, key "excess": 1.29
